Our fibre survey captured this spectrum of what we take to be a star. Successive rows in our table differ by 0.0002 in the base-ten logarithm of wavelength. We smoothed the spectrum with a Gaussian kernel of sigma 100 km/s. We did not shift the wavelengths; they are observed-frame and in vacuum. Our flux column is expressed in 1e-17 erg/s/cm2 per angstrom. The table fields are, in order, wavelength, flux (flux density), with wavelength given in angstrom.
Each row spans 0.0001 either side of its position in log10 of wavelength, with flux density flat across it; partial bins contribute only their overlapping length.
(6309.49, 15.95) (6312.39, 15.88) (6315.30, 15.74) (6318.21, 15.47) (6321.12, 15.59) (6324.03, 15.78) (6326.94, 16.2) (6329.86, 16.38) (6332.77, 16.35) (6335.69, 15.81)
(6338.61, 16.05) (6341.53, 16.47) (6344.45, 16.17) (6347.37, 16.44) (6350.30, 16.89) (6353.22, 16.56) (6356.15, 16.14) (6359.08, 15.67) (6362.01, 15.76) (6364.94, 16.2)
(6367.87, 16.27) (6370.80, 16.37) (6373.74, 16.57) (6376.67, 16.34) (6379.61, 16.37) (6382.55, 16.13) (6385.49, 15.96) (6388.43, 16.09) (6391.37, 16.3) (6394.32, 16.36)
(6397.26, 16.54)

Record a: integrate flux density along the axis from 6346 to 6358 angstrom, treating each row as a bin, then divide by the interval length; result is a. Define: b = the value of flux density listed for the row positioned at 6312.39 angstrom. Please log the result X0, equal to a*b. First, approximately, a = 16.47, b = 15.88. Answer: 262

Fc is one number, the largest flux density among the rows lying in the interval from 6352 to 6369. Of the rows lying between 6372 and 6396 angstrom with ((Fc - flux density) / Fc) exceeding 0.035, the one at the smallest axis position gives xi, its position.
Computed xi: 6385.49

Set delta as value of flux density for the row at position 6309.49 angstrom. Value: 15.95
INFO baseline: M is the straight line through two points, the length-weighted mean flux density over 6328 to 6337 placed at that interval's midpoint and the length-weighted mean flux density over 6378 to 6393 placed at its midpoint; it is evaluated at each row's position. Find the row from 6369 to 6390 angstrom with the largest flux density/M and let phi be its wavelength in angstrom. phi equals 6373.74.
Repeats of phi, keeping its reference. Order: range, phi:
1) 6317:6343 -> 6341.53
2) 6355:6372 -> 6370.80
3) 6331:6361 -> 6350.30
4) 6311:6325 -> 6312.39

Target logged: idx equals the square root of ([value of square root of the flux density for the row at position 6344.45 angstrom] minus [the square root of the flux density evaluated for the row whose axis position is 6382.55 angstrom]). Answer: 0.07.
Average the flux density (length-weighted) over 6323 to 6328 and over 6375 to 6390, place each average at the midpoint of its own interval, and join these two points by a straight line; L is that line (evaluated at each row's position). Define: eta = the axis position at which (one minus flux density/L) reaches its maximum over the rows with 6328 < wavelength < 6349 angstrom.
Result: 6335.69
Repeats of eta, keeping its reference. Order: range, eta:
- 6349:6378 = 6359.08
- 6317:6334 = 6318.21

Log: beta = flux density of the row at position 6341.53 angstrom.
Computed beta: 16.47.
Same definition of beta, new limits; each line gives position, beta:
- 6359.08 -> 15.67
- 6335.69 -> 15.81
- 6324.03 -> 15.78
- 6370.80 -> 16.37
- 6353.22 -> 16.56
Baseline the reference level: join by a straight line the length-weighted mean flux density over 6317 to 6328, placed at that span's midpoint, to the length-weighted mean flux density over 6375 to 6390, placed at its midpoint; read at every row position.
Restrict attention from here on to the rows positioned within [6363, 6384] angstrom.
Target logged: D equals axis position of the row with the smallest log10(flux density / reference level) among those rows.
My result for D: 6382.55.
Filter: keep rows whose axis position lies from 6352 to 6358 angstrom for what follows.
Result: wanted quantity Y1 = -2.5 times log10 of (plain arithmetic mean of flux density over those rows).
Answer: -3.034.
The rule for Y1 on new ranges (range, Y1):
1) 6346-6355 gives -3.052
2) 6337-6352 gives -3.037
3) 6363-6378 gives -3.034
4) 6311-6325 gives -2.989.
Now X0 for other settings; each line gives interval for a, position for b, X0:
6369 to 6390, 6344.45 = 263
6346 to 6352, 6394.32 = 273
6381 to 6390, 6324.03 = 254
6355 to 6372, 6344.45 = 260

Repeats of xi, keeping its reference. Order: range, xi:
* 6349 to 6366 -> 6359.08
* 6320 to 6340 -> 6321.12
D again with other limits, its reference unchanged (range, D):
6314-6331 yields 6318.21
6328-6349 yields 6335.69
